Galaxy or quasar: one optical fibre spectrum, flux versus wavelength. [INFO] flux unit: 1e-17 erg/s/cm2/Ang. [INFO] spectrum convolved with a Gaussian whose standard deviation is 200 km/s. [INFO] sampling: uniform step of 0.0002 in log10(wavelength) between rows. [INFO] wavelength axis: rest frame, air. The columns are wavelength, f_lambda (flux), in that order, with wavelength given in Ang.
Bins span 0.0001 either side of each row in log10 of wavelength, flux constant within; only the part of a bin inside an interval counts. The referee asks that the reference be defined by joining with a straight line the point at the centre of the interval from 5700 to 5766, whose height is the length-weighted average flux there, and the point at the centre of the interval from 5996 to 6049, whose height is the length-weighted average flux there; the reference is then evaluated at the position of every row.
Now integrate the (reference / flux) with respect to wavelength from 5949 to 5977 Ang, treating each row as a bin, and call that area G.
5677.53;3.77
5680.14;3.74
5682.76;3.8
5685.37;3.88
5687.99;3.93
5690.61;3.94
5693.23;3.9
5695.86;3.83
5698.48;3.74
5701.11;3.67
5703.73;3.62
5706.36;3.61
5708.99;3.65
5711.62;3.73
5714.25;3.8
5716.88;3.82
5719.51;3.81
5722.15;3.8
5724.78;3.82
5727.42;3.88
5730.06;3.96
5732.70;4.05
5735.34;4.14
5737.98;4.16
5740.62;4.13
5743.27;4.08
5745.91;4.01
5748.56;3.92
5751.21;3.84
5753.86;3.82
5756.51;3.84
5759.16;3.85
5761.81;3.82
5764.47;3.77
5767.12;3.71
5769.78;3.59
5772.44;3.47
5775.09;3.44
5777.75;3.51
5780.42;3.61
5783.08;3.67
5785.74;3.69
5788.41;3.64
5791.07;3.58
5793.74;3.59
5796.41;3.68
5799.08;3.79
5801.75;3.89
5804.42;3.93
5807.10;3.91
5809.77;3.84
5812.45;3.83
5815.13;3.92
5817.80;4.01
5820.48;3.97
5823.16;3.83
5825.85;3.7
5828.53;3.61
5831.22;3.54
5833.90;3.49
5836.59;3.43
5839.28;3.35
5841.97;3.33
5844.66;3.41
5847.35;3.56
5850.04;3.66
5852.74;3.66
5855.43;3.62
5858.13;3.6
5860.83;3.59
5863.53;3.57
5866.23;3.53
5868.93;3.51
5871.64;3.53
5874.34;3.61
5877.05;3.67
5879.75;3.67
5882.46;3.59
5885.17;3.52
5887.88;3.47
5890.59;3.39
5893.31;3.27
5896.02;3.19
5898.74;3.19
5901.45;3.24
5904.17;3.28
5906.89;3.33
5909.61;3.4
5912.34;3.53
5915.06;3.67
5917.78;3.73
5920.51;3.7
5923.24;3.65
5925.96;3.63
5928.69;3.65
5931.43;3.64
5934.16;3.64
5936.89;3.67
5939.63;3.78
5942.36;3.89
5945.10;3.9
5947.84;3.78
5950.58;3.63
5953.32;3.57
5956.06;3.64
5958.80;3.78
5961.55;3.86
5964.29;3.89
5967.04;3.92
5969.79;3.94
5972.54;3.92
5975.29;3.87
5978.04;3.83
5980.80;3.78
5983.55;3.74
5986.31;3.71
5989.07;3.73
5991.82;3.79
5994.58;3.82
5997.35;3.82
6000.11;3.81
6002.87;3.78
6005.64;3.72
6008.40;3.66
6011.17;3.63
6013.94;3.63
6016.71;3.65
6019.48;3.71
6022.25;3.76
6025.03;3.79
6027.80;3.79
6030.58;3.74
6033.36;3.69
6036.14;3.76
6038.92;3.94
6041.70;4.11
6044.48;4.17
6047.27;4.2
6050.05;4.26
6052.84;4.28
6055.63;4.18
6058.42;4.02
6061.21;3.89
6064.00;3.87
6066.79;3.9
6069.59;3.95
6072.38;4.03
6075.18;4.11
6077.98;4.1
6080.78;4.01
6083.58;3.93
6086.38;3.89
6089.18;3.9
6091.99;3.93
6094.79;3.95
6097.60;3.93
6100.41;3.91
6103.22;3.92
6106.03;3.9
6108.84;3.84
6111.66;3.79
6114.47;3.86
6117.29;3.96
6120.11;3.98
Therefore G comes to 28.2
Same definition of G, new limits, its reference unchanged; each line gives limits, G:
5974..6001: 27.2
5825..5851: 28.6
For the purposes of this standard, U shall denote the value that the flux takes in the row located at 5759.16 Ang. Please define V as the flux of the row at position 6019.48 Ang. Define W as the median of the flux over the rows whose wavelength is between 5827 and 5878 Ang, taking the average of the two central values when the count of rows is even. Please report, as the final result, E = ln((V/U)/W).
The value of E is -1.31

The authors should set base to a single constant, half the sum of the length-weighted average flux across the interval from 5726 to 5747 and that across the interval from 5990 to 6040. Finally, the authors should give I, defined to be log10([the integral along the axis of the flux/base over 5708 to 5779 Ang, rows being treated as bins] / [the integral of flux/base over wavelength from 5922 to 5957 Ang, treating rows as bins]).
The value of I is 0.3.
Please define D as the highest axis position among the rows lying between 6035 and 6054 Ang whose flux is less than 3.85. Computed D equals 6036.14 Ang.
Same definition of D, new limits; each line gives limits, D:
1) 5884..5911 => 5909.61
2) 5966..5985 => 5983.55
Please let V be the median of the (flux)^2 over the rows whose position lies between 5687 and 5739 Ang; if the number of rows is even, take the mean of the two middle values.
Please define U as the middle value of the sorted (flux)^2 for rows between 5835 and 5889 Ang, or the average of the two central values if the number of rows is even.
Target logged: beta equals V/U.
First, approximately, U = 12.7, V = 14.6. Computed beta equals 1.15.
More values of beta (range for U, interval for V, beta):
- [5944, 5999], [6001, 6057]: 0.98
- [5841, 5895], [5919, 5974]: 1.10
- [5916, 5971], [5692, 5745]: 1.06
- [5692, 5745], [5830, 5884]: 0.87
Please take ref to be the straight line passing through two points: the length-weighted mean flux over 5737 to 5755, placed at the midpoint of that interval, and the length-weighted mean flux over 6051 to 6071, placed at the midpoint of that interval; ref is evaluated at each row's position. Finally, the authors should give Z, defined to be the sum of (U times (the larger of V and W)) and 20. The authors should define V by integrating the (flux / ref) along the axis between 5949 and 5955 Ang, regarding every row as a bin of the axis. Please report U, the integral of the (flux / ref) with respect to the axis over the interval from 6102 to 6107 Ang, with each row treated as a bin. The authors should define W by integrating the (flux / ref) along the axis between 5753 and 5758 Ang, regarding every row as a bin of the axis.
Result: 46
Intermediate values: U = 4.86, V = 5.4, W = 4.8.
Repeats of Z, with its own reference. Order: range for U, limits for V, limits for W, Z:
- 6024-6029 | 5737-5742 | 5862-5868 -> 45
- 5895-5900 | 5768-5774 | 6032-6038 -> 42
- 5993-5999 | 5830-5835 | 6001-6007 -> 52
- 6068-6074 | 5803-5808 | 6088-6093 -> 49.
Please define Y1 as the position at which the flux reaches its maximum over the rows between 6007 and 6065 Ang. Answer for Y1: 6052.84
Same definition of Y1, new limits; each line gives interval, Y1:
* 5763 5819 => 5817.80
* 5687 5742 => 5737.98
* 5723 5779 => 5737.98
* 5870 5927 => 5917.78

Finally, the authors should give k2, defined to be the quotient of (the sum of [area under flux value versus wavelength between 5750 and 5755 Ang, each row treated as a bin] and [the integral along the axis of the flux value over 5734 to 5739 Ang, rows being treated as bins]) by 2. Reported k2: 20.0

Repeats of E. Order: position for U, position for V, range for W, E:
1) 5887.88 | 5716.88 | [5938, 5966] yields -1.23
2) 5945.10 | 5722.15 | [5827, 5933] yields -1.29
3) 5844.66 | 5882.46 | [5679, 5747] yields -1.29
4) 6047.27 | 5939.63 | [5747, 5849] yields -1.41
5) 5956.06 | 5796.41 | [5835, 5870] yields -1.26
